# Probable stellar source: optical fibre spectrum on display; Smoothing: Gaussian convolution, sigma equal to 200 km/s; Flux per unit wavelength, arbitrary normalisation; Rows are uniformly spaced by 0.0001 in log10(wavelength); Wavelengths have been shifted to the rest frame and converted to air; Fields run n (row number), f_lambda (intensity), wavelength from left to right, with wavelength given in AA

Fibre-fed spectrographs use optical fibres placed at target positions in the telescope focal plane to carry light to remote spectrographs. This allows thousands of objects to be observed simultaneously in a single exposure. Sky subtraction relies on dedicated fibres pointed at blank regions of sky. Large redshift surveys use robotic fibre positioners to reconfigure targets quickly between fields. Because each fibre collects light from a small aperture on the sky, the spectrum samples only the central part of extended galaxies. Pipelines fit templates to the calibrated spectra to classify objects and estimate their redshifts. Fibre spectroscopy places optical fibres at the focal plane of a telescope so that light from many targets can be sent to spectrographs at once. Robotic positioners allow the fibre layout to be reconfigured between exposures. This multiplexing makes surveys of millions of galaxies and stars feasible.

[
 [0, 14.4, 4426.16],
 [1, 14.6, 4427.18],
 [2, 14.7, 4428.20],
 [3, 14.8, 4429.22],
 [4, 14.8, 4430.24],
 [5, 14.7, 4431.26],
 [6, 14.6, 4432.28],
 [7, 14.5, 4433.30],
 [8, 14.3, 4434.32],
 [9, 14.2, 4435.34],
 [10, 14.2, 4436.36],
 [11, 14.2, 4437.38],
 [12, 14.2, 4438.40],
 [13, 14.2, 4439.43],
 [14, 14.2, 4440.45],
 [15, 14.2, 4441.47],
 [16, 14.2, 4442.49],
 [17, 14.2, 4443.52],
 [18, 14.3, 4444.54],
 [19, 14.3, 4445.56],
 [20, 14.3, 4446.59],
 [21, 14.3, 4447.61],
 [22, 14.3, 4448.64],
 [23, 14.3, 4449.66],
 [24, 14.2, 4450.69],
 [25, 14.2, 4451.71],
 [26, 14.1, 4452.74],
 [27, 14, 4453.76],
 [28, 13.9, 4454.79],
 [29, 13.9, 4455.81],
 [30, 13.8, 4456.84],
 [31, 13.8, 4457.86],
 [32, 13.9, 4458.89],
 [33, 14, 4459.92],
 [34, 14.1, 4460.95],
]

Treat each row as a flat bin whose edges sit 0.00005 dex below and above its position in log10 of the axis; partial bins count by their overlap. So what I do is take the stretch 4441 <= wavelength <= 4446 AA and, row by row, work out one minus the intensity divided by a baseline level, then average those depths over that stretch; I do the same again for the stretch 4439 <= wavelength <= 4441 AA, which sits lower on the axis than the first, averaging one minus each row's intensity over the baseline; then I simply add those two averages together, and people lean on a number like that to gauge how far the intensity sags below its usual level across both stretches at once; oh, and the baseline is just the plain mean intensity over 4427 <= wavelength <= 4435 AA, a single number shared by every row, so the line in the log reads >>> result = 0.055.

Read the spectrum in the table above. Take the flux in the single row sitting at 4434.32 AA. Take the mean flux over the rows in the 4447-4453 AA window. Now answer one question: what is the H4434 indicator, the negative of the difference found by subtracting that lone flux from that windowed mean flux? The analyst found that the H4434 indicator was 0.1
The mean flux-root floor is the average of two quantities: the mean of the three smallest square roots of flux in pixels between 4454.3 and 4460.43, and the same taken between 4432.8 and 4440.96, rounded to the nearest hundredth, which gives 3.74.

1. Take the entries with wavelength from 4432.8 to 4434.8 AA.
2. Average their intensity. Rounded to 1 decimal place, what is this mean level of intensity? 14.4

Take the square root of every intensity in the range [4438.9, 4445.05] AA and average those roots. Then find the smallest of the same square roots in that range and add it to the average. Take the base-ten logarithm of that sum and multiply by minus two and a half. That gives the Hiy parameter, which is -2.19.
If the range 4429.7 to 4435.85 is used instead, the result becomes -2.20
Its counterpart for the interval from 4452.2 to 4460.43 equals -2.18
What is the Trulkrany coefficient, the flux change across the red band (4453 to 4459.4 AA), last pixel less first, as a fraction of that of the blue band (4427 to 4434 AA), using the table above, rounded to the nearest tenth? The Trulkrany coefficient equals 1.0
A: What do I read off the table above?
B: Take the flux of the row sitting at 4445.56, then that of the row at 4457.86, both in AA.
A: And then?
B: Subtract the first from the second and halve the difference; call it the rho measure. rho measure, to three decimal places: -0.250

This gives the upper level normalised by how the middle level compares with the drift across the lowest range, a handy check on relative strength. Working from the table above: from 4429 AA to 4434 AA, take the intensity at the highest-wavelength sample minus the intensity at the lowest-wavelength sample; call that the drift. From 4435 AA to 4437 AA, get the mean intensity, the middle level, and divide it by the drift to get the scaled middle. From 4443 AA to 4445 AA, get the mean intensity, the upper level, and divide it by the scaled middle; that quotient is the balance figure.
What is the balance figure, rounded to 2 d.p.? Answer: -0.30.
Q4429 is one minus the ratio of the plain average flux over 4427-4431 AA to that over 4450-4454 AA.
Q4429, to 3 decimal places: -0.042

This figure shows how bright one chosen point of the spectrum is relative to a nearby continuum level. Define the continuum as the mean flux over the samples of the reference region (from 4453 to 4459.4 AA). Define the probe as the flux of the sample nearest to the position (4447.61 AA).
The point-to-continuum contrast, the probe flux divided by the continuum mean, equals 1.03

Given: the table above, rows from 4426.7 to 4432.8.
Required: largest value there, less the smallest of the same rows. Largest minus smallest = 0.20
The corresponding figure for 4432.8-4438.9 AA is 0.30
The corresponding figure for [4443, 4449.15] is 0.10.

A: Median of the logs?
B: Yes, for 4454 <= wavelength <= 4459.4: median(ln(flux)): 2.63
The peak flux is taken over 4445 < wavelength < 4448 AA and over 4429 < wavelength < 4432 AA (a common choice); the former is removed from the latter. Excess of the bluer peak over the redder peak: 0.50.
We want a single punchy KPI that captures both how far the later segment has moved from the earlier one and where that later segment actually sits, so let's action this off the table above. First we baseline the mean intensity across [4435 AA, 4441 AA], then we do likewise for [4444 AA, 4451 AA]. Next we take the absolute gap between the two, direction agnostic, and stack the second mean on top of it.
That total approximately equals 14.4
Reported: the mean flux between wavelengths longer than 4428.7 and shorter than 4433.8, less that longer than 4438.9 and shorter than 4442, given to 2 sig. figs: 0.48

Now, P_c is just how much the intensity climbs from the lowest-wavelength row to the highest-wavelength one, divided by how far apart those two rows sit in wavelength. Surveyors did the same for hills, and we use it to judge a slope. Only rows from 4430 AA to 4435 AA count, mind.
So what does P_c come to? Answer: -0.12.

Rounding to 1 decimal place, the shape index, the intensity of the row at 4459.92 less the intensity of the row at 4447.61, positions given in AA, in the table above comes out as -0.3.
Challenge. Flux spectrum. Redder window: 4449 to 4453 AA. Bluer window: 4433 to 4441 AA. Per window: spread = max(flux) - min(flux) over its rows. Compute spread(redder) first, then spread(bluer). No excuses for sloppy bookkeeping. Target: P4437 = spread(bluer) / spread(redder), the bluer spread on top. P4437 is 1.5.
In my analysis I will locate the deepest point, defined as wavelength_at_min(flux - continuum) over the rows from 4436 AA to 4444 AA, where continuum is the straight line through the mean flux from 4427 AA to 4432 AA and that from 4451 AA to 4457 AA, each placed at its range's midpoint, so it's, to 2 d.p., 4436.36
